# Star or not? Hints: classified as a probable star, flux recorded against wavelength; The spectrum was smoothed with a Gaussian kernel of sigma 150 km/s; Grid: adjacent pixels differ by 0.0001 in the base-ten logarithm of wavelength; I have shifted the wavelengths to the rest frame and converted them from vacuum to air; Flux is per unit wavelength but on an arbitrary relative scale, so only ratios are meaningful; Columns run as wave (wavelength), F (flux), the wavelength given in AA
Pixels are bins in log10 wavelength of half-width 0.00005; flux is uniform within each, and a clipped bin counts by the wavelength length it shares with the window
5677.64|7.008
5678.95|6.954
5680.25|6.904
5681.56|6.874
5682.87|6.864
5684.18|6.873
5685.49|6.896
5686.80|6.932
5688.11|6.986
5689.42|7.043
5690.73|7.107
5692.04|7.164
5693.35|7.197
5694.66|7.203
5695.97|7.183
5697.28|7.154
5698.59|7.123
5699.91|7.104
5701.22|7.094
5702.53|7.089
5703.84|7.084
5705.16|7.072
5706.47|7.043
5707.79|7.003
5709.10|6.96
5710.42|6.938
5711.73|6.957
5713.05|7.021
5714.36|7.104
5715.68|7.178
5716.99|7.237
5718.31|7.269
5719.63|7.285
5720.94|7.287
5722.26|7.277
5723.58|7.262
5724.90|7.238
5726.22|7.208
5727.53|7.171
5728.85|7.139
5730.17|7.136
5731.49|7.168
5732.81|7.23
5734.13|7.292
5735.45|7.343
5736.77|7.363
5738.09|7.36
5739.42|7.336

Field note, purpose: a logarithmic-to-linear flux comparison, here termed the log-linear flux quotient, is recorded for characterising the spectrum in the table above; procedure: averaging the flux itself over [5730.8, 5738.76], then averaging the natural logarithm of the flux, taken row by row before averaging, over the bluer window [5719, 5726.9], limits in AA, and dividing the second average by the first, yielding 0.272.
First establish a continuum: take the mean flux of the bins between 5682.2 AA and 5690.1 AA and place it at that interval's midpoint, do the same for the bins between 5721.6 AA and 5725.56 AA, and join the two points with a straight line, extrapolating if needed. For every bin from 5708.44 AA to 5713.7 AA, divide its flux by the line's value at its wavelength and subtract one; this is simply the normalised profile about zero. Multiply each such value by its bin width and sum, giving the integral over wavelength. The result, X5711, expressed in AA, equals -0.13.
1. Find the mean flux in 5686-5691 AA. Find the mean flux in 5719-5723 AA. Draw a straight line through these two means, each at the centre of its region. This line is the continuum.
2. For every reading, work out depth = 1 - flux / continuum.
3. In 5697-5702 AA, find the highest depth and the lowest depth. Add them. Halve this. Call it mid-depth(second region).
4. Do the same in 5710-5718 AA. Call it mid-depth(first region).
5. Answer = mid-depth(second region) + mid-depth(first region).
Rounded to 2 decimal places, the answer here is 0.02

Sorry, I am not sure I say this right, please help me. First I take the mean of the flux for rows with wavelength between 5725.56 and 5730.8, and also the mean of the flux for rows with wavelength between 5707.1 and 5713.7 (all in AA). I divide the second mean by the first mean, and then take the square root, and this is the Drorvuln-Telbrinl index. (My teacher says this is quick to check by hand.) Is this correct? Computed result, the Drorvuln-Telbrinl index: 0.99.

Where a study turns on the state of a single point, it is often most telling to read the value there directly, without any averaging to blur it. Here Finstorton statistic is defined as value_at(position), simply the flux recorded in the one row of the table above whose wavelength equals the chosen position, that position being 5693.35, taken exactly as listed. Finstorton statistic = 7.197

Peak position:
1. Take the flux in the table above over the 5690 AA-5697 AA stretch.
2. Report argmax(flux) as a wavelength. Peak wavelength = 5694.66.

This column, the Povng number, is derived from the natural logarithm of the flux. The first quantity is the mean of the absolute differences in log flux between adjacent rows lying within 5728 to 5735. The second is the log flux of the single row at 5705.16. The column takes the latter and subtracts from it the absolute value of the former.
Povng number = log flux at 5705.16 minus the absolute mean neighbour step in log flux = 1.95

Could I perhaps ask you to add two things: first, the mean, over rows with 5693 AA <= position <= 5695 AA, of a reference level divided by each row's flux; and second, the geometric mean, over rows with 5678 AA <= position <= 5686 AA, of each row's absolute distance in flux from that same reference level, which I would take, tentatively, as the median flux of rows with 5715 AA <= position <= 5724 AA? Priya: 1.38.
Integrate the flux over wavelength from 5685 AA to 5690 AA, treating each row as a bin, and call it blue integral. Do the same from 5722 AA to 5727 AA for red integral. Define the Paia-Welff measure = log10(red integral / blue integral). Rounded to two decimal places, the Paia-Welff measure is 0.02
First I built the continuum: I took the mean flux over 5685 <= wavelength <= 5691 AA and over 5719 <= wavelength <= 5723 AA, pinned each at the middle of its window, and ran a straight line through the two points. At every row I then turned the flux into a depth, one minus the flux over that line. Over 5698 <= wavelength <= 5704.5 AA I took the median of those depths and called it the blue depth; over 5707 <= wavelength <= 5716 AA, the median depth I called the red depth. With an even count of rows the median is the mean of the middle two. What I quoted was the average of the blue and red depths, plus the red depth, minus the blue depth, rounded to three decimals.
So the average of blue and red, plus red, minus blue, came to 0.039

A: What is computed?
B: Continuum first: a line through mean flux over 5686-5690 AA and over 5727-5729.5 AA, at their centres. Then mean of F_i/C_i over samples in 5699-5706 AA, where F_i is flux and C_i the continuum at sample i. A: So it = 1.01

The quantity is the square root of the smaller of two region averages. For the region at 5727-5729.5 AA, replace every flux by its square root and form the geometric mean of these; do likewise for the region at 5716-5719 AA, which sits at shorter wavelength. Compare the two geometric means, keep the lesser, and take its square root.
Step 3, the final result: 1.64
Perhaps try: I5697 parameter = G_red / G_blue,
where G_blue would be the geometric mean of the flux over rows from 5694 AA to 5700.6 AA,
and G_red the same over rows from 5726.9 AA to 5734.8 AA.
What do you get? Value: 1.005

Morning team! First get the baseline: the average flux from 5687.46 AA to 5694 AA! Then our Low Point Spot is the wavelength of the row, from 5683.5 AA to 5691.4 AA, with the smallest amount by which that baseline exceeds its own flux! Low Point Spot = 5690.73 AA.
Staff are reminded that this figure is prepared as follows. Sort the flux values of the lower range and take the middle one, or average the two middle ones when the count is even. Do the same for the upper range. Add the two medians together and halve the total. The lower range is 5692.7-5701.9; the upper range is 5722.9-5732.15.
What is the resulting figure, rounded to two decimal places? 7.16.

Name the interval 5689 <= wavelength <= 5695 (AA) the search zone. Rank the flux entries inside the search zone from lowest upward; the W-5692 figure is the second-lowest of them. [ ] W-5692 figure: 7.107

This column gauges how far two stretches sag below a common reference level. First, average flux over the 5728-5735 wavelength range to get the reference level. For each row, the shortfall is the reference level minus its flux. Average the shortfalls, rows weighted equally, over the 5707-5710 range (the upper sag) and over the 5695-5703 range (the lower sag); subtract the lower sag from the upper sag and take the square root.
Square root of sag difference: 0.38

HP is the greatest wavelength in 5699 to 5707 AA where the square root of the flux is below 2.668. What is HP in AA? 5706.47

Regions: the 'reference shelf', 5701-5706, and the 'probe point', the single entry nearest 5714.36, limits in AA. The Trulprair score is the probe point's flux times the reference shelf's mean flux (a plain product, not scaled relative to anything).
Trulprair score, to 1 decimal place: 50.3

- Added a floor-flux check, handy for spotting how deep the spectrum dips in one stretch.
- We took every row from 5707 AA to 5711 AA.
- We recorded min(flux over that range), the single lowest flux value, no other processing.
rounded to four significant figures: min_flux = 6.938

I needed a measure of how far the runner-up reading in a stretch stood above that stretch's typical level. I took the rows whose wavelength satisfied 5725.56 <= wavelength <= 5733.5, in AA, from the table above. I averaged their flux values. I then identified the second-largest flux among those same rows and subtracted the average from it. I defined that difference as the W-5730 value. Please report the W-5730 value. 0.03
